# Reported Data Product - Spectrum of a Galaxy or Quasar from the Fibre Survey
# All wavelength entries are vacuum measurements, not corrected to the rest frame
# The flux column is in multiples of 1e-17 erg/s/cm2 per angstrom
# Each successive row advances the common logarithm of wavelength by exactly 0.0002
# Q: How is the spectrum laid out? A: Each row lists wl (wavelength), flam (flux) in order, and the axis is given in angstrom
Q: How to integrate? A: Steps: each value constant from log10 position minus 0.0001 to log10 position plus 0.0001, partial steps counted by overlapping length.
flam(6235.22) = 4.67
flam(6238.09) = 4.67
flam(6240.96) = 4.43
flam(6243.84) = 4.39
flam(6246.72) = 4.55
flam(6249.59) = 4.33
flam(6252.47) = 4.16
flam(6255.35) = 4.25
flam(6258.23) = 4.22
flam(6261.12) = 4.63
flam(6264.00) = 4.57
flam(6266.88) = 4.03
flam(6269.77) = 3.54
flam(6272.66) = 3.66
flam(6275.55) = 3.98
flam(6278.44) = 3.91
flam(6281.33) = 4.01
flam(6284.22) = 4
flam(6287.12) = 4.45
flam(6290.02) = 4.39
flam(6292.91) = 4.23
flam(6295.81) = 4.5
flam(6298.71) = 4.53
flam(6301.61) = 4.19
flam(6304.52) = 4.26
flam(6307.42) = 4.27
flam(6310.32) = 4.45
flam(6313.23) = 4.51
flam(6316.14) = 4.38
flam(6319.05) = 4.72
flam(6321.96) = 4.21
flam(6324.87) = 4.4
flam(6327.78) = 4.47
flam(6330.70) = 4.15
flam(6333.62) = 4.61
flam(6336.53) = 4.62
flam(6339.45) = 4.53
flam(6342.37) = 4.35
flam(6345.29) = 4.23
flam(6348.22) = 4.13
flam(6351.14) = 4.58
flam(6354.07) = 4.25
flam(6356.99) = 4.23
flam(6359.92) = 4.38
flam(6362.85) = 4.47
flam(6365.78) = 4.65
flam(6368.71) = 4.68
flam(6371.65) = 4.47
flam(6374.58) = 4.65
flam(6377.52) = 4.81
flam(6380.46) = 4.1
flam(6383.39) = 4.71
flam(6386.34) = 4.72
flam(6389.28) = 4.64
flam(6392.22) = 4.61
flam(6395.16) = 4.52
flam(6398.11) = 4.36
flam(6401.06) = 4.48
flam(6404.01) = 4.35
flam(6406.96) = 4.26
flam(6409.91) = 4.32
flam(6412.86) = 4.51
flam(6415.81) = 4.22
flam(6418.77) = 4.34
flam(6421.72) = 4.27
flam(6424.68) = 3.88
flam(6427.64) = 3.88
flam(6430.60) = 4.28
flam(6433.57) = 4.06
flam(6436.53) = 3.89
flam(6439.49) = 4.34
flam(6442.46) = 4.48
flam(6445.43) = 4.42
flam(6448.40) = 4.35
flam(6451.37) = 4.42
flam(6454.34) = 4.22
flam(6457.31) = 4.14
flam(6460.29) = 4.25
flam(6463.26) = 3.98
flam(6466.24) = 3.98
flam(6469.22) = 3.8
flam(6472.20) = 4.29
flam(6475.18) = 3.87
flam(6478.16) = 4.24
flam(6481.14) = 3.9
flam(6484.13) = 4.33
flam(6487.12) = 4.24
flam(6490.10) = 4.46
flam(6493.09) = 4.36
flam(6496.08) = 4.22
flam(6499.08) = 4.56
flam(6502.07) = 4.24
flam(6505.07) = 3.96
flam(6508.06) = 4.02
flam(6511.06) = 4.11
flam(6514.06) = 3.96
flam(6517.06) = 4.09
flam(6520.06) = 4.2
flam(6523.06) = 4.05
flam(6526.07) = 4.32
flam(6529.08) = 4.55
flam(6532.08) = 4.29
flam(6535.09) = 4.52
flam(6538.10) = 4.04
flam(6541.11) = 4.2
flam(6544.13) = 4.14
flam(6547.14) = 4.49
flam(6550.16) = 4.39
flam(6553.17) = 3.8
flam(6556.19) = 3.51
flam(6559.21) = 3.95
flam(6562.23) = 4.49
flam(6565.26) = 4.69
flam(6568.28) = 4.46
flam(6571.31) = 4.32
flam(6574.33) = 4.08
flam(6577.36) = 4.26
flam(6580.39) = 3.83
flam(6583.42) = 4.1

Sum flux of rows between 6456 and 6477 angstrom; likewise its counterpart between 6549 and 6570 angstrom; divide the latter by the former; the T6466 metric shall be 1.03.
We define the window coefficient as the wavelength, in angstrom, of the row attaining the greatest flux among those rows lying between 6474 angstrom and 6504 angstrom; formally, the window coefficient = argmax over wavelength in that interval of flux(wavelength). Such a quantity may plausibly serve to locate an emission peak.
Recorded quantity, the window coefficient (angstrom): 6499.08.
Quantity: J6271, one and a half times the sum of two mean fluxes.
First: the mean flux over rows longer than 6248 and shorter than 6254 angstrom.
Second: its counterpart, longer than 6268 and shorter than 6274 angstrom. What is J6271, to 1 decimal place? 11.8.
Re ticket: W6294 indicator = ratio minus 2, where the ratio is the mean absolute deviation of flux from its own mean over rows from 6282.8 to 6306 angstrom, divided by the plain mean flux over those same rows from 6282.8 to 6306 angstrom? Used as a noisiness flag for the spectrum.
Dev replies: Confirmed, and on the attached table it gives -1.97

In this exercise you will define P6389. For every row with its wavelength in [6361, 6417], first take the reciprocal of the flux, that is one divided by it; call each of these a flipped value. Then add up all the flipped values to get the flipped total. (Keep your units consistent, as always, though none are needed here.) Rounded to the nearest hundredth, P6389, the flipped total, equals 4.23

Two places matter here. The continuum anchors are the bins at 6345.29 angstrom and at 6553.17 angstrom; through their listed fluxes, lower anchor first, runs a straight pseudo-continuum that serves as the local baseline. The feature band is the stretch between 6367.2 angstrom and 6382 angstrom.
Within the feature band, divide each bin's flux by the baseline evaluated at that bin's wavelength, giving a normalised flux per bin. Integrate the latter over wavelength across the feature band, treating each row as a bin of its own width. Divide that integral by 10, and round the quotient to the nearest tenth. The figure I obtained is 1.6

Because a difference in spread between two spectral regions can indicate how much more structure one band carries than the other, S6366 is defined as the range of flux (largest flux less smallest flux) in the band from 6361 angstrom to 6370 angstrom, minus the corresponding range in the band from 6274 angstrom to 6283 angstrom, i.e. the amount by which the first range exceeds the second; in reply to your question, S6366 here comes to 0.11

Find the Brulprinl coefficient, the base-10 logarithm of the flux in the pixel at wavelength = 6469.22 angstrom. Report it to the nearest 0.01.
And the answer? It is 0.58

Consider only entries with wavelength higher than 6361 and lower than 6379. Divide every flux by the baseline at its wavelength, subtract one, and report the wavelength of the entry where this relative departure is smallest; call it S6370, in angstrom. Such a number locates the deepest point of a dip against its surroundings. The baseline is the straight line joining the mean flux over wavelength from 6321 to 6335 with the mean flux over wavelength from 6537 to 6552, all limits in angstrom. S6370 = 6362.85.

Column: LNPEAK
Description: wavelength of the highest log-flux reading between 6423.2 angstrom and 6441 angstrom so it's 6439.49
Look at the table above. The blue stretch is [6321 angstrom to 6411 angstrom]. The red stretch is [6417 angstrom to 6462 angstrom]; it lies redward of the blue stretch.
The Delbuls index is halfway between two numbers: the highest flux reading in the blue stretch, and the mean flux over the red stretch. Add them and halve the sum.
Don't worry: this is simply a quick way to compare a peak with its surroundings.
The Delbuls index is 4.51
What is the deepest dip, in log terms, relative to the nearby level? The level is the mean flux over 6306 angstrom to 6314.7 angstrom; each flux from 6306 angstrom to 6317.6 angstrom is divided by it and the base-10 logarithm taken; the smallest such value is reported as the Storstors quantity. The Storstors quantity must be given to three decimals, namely -0.014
